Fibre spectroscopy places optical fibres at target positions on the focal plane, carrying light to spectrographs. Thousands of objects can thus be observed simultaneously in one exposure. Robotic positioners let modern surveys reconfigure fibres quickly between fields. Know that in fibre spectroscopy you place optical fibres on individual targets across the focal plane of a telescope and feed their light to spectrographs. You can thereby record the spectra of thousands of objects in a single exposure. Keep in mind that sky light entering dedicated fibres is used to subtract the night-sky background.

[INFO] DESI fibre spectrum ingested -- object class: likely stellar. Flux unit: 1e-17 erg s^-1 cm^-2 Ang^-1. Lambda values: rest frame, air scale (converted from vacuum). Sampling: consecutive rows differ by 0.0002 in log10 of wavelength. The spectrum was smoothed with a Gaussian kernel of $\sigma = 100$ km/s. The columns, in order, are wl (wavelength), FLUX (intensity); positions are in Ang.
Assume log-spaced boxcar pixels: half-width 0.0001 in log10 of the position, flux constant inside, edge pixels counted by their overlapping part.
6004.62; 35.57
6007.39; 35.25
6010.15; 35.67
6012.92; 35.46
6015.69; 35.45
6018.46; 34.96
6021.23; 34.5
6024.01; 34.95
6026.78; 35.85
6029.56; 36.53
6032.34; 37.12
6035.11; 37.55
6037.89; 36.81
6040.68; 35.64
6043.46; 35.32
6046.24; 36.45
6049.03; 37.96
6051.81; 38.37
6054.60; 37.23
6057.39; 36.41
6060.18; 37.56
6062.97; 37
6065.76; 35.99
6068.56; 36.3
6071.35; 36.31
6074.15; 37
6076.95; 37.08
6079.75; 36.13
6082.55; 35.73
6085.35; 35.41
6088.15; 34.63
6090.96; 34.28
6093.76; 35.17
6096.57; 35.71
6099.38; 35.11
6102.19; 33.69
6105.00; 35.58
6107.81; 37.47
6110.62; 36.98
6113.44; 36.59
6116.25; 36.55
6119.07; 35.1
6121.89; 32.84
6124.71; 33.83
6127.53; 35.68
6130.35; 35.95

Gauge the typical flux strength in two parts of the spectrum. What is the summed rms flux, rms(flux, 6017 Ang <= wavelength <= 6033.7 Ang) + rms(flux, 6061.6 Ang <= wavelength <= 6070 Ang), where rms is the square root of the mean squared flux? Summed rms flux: 72.1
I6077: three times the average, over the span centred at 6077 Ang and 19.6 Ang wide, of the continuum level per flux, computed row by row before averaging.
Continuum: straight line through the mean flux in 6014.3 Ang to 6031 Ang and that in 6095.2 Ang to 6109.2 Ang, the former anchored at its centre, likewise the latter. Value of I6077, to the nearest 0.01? 2.93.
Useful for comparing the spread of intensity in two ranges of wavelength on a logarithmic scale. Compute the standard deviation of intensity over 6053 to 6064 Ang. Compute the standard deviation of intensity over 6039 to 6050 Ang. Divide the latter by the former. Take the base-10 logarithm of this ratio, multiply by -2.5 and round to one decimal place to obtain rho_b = -1.0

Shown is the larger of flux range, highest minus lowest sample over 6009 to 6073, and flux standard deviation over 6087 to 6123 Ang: 3.87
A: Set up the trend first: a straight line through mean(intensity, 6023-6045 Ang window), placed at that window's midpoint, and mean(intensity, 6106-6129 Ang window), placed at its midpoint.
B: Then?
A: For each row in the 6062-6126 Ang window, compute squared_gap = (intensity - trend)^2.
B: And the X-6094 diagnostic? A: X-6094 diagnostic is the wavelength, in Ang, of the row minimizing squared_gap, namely 6065.76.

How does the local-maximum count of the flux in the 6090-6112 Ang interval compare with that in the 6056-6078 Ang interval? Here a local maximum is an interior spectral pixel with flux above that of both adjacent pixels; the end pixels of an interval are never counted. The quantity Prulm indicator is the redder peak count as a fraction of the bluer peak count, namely 2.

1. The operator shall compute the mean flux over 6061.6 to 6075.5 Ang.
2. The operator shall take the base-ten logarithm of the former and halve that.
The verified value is 0.781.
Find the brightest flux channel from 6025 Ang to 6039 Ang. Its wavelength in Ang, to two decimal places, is 6035.11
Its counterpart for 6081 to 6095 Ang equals 6082.55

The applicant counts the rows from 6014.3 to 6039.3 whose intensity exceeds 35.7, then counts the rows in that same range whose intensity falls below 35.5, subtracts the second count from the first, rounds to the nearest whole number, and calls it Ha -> 1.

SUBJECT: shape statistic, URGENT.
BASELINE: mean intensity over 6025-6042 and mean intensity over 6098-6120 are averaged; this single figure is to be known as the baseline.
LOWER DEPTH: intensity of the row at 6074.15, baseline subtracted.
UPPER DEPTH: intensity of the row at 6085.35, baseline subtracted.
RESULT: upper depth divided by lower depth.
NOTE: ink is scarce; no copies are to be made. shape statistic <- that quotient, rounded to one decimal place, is -1.1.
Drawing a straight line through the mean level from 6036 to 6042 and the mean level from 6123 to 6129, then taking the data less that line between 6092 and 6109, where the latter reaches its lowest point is 6102.19 Ang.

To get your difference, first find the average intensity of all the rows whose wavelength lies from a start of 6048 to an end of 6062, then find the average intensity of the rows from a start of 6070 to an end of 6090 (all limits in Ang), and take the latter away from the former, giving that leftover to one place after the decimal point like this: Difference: 1.5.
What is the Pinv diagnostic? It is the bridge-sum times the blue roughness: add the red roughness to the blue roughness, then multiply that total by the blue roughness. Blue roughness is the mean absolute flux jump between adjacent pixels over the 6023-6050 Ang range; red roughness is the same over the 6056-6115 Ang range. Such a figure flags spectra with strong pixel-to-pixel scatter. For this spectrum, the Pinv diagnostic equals 1.3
